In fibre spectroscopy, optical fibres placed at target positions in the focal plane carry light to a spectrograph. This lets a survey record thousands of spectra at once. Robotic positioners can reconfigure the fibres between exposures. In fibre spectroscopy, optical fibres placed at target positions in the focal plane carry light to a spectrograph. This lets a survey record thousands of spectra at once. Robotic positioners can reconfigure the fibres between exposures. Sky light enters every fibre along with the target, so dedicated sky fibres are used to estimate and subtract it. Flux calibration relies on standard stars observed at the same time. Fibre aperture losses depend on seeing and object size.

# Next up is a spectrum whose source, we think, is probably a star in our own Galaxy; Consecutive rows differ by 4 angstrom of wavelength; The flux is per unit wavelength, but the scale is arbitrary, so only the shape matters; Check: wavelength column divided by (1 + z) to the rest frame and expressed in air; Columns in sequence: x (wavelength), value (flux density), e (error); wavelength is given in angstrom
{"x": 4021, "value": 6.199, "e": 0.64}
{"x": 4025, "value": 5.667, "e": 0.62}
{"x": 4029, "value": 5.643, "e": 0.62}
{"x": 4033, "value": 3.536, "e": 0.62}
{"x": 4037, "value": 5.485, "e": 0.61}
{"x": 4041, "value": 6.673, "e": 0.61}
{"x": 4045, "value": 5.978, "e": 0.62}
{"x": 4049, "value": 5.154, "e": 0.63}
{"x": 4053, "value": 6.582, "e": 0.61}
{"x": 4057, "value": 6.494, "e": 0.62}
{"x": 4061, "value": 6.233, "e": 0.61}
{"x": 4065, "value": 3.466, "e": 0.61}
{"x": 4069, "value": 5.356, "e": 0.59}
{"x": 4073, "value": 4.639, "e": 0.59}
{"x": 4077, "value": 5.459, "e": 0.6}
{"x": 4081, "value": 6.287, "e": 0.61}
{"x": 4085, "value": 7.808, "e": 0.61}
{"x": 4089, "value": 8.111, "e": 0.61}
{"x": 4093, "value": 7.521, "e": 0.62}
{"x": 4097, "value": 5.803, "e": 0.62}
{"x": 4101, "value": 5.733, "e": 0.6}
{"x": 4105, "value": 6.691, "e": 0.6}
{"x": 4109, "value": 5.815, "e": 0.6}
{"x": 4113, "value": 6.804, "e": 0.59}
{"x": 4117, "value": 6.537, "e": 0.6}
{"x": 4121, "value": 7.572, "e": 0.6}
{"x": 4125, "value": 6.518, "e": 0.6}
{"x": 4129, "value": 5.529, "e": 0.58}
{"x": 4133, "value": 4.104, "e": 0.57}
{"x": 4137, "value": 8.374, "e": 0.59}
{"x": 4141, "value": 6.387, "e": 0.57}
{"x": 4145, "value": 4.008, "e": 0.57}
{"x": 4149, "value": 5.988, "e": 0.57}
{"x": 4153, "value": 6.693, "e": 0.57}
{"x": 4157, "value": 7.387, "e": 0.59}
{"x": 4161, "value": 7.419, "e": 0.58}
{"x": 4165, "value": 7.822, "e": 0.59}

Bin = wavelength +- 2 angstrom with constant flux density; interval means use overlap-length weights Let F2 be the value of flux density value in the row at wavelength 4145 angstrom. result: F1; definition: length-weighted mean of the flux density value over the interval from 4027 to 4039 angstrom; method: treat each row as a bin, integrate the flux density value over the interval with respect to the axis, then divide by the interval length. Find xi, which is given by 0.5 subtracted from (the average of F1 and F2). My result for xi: 3.9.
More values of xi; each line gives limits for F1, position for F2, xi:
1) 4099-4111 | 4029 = 5.4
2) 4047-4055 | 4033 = 4.2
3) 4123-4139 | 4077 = 5.3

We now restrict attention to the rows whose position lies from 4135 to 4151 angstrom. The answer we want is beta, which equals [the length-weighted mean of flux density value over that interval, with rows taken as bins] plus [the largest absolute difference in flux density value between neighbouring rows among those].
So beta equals 8.6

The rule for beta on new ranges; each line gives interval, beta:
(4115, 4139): 10.7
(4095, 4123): 7.5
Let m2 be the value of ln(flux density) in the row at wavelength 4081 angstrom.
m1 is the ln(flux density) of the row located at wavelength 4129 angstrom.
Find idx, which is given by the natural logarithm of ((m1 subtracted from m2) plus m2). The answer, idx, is 0.68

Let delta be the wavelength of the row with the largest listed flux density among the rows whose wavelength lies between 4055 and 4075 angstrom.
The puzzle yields 4057 angstrom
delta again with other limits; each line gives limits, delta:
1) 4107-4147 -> 4137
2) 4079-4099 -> 4089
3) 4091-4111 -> 4093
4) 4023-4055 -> 4041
